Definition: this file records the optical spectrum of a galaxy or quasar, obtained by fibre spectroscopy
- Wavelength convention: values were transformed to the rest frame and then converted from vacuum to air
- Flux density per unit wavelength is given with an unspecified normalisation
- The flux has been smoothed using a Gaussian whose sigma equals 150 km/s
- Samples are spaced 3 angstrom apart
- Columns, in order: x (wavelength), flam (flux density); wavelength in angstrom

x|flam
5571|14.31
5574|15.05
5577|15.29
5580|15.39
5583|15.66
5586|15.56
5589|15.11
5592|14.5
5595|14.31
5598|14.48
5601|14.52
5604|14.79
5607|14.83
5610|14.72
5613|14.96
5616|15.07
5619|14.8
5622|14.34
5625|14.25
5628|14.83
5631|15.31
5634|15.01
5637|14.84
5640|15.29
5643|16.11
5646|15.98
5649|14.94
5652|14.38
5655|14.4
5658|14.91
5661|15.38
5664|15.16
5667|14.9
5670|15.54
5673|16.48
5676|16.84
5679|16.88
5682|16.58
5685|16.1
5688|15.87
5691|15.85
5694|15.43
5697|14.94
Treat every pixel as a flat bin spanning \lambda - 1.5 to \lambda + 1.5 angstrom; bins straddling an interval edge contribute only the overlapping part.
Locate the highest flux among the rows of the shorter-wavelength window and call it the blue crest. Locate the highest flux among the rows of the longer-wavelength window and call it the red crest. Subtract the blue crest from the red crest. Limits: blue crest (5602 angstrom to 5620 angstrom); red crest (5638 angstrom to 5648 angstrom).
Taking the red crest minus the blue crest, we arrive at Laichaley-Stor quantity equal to 1.0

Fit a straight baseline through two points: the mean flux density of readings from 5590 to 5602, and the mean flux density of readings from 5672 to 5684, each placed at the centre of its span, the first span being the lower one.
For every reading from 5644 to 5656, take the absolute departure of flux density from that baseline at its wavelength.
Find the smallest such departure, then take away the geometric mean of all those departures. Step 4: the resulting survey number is -0.64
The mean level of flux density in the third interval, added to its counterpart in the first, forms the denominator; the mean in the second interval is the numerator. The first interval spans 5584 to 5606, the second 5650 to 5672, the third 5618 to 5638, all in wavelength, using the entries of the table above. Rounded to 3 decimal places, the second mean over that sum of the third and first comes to 0.507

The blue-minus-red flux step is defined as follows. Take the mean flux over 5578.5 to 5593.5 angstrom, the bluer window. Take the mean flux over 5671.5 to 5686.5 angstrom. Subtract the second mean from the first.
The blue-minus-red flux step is -1.3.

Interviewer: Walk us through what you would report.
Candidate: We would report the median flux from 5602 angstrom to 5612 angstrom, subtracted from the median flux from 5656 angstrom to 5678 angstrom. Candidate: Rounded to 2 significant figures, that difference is 0.59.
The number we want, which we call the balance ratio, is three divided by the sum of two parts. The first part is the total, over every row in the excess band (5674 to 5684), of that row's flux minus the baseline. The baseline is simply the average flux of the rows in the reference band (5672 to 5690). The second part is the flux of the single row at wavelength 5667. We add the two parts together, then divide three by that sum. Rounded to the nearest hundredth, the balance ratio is 0.19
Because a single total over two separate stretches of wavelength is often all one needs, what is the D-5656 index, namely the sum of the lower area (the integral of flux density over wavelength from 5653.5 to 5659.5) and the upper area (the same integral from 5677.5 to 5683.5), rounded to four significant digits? 188.3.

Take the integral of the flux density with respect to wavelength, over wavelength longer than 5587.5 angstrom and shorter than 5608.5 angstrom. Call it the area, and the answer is 308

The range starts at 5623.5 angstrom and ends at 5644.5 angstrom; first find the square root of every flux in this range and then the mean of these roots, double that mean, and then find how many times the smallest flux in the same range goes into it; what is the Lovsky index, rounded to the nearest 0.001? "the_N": 0.545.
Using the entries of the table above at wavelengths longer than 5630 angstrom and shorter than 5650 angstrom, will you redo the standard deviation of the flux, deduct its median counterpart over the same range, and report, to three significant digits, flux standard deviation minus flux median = -14.8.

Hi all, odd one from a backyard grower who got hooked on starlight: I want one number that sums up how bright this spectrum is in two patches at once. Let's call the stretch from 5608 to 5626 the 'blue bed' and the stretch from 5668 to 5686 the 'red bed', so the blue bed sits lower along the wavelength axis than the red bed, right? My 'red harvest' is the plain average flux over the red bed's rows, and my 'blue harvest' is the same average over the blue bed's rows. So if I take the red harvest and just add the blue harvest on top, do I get 31.1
